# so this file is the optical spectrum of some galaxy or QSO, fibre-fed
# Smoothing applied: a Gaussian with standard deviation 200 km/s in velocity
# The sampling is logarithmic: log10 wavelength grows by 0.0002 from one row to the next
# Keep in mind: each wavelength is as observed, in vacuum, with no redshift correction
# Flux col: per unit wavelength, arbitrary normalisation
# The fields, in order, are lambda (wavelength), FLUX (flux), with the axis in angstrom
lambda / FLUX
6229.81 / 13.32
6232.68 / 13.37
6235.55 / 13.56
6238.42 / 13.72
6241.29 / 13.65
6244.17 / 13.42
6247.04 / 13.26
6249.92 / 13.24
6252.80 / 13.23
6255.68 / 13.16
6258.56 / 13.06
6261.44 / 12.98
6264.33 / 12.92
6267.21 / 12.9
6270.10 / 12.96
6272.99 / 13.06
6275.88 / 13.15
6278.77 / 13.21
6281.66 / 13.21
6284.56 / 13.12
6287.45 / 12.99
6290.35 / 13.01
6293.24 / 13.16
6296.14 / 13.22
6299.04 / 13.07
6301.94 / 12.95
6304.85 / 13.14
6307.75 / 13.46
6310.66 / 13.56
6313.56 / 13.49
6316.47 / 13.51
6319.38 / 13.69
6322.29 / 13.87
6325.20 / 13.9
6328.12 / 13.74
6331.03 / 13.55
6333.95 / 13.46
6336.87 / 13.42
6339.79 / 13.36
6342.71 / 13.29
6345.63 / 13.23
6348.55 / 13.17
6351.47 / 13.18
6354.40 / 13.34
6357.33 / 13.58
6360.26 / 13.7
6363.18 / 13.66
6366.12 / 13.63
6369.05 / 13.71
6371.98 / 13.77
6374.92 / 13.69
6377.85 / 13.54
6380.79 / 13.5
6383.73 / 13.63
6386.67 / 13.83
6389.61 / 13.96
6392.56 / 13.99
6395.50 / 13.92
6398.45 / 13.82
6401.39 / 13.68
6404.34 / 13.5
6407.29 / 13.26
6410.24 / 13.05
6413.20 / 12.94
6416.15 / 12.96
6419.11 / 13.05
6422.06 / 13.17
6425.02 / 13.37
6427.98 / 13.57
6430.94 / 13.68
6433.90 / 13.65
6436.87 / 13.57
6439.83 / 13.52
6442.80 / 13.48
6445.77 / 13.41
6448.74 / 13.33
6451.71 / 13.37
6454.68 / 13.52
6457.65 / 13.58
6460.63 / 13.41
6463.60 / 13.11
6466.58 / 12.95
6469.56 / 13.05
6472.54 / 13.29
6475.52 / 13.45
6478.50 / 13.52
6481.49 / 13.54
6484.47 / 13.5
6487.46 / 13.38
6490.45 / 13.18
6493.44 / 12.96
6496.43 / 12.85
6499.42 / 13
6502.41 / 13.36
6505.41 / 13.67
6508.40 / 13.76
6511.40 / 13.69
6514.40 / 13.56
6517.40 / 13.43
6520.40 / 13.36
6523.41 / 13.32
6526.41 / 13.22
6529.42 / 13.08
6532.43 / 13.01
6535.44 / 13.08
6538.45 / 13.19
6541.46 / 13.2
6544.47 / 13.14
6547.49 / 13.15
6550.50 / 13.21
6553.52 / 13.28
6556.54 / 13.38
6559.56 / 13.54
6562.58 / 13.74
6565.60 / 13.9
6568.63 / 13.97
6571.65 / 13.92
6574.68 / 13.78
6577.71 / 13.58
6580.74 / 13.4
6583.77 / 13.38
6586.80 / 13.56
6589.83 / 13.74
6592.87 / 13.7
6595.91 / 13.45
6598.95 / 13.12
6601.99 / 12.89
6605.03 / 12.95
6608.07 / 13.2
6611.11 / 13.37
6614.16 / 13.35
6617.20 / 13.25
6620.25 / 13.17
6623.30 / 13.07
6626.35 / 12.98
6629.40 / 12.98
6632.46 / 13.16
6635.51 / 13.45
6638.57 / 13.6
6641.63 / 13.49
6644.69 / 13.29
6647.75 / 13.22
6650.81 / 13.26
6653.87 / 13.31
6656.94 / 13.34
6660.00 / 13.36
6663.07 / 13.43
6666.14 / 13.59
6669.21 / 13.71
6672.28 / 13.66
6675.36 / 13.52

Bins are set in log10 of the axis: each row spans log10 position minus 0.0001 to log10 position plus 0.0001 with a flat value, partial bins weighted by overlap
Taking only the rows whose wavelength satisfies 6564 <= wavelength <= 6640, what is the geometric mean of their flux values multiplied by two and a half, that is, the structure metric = 33.5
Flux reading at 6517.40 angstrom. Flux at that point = 13.43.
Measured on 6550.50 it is 13.21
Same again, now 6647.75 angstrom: 13.22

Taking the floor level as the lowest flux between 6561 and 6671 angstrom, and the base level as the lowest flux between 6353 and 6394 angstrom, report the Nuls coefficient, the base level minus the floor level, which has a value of 0.45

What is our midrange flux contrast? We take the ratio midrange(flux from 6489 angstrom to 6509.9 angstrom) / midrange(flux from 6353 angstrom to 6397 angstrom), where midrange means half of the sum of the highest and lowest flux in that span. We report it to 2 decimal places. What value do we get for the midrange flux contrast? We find 0.97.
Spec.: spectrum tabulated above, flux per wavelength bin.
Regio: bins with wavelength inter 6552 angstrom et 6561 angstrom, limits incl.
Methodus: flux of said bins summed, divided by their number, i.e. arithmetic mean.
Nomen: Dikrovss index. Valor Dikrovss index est 13.4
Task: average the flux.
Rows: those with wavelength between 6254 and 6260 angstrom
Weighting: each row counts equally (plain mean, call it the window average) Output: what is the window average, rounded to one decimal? 13.1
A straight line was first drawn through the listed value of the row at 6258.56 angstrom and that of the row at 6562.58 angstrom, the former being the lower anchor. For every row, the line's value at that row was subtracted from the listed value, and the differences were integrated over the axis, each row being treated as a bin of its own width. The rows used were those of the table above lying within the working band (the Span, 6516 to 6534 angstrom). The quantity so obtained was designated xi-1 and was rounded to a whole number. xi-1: -8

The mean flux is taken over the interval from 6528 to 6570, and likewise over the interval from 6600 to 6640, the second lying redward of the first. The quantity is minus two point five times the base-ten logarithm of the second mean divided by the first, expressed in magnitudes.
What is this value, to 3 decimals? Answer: 0.013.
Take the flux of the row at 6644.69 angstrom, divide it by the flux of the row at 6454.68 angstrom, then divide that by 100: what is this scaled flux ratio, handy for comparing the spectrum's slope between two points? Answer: 0.0098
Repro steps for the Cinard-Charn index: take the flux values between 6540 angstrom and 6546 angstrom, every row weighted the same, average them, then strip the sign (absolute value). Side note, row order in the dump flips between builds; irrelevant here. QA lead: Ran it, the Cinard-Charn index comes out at 13.2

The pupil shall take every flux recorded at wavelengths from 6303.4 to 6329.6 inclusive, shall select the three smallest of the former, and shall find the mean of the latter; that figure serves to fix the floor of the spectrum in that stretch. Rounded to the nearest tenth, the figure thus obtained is 13.4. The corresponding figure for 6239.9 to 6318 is 12.9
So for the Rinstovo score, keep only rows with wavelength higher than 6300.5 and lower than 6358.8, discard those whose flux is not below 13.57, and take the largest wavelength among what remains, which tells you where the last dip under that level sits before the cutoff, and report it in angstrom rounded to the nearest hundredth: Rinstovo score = 6354.40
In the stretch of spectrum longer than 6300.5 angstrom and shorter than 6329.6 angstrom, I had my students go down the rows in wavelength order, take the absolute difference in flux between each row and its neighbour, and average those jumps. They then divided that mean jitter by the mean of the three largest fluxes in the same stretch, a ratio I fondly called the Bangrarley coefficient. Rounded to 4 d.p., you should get 0.0100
